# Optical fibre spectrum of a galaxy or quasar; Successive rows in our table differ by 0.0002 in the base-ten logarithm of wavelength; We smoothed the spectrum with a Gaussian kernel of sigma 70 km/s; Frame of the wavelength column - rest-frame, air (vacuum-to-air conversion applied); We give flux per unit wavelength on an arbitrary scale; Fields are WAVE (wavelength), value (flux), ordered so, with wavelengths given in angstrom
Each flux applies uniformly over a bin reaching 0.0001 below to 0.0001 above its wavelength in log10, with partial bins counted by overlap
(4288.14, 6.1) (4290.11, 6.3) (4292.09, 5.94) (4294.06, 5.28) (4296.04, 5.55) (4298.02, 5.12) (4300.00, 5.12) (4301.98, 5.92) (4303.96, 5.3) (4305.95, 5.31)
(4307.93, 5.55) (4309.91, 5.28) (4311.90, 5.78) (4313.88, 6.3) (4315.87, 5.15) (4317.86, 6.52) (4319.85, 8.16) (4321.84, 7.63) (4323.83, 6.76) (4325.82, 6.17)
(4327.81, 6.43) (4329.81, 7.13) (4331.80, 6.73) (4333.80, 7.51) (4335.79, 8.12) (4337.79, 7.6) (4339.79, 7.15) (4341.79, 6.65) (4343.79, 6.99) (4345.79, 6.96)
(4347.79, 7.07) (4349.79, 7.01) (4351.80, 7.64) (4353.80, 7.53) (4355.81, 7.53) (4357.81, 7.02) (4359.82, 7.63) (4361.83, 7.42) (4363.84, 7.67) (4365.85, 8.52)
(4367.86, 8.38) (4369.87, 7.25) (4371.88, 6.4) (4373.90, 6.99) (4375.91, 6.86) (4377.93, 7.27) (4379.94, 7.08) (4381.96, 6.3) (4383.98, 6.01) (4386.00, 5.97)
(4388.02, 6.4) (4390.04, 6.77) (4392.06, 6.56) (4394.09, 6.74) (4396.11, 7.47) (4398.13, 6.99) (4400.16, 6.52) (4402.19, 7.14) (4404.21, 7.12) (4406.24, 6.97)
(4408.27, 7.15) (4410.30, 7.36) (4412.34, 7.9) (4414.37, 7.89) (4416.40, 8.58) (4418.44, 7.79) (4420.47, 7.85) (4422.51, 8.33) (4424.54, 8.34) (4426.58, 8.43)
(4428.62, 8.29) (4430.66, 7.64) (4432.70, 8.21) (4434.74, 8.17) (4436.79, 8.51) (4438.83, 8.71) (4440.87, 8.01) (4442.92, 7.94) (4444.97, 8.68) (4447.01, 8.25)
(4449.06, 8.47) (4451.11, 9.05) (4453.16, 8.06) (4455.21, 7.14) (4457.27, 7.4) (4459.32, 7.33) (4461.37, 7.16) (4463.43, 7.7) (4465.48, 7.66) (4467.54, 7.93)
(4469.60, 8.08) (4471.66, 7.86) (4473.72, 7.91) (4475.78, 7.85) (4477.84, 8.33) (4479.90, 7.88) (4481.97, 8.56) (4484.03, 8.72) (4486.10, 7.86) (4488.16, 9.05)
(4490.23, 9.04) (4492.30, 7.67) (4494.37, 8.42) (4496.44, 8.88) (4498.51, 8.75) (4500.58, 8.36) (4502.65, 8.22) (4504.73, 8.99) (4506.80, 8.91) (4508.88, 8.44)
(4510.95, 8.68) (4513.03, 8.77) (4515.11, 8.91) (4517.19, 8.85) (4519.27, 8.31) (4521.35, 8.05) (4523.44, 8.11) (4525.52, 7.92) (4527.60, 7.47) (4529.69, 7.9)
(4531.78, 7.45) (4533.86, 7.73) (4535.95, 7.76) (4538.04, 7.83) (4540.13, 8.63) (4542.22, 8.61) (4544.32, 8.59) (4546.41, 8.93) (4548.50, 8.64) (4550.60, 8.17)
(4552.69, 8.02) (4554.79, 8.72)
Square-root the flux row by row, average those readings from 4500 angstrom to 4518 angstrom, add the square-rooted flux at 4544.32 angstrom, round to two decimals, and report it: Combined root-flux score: 5.88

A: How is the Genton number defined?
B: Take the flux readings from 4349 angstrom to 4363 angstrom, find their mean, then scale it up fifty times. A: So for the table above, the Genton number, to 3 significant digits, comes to 370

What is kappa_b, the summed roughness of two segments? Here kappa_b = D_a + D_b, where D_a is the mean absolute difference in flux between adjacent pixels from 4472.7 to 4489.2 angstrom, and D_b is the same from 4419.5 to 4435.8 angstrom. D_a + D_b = 0.8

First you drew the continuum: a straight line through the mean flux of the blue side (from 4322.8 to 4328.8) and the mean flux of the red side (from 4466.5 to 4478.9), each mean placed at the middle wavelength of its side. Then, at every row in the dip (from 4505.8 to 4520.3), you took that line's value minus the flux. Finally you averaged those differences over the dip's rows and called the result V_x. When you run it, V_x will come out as -0.28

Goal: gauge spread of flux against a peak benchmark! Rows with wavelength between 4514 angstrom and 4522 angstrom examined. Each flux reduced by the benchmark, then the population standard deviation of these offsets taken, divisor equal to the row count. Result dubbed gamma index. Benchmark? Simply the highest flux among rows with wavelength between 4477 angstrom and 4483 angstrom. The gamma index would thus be 0.36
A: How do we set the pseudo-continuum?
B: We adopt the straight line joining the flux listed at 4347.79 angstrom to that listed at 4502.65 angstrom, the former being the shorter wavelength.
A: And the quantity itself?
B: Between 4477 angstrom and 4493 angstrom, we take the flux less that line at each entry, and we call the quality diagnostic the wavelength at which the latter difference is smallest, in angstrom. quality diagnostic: 4492.30 angstrom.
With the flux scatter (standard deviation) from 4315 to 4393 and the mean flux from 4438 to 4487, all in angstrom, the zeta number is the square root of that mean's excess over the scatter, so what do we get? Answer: 2.71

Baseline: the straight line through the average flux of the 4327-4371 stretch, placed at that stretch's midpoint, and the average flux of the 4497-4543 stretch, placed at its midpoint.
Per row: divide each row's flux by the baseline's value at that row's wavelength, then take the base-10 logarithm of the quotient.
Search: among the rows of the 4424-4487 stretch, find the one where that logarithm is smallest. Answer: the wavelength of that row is 4461.37 angstrom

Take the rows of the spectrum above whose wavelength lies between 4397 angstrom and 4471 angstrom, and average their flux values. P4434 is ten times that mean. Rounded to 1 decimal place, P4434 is 78.5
